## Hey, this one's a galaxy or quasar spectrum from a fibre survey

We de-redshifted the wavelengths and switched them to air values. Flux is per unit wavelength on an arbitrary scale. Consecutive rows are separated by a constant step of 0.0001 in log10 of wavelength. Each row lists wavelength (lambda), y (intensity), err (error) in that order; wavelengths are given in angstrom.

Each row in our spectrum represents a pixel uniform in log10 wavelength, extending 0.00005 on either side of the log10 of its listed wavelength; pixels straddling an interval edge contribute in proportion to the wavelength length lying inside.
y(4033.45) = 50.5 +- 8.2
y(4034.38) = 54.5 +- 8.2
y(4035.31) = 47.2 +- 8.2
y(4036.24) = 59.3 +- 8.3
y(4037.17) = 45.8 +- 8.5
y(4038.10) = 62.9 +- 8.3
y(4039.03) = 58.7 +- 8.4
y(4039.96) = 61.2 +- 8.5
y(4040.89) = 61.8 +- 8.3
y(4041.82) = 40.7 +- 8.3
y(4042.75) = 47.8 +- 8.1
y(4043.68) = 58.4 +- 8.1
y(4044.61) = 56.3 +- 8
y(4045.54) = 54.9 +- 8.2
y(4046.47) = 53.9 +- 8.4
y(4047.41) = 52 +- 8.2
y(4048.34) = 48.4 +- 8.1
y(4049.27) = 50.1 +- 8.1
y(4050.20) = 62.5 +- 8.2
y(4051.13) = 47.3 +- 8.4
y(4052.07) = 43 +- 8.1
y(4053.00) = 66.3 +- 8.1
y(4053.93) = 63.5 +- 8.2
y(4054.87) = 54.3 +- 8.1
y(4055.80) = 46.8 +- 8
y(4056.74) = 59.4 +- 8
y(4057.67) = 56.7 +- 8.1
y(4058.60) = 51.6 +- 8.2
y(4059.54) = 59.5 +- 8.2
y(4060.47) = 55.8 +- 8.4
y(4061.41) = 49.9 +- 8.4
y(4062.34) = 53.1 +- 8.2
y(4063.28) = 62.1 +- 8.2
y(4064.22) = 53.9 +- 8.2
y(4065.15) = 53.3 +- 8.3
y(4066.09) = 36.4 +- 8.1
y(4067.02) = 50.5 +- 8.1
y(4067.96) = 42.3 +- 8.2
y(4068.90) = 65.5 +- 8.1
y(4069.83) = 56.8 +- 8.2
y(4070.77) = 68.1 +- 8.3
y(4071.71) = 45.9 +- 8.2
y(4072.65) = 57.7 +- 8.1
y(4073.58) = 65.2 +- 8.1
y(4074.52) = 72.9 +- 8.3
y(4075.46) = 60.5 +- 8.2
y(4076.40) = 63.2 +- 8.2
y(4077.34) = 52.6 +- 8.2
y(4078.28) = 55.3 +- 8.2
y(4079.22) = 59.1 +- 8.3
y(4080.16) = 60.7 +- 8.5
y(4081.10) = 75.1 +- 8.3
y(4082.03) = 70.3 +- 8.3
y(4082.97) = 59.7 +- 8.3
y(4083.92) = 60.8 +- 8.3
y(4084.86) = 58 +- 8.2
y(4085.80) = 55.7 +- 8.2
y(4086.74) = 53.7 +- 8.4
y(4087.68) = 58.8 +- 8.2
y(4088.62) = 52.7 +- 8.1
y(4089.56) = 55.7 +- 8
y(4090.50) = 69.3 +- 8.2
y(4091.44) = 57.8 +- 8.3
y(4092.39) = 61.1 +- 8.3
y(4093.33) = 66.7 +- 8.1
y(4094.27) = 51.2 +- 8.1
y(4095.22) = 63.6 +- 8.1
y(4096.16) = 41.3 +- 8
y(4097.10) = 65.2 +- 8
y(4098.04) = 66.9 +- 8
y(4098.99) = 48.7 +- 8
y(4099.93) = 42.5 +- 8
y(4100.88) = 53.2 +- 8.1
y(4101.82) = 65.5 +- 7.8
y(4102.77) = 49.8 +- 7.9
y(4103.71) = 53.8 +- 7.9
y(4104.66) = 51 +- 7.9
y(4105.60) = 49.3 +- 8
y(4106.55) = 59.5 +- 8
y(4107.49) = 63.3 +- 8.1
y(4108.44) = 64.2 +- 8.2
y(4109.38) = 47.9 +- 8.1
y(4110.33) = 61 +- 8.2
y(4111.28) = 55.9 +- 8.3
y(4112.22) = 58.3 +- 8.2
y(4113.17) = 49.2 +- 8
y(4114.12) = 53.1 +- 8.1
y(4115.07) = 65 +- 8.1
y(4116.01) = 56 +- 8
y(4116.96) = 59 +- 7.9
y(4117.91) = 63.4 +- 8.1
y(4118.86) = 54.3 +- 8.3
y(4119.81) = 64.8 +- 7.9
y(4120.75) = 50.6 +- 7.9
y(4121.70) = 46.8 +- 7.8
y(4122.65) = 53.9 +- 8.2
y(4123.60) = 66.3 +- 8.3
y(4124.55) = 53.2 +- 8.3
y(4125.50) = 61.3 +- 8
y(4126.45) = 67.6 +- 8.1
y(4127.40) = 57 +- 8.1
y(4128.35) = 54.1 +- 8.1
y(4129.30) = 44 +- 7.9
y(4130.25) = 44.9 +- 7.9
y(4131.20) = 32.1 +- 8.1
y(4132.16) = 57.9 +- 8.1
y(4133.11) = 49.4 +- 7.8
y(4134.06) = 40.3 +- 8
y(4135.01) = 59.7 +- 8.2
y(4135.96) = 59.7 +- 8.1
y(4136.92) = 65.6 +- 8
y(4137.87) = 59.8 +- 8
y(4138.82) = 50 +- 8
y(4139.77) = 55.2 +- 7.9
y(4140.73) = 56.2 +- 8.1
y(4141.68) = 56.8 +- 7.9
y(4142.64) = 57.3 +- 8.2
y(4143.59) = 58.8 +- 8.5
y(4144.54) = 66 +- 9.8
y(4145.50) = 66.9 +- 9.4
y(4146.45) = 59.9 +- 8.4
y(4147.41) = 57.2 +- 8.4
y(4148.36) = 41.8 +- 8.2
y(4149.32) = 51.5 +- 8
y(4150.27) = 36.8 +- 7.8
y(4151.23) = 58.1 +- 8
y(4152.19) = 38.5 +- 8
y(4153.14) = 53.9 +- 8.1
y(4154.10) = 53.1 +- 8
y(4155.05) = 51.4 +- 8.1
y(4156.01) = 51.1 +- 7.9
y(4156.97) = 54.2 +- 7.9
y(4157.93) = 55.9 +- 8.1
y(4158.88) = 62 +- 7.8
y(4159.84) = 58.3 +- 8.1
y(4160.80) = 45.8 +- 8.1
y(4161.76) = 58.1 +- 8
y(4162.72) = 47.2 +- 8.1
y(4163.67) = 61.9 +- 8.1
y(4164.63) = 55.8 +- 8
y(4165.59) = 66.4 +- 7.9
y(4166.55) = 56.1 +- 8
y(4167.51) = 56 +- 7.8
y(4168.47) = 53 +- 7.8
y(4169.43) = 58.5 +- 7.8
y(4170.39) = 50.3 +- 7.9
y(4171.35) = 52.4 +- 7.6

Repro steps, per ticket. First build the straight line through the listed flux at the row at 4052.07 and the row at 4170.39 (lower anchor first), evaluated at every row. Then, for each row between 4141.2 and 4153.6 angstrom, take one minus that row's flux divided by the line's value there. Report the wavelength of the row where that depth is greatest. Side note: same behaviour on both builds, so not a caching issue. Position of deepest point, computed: 4150.27 angstrom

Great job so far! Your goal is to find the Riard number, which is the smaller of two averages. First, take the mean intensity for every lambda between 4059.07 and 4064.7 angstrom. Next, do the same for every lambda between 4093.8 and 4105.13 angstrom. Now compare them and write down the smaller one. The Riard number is 54.4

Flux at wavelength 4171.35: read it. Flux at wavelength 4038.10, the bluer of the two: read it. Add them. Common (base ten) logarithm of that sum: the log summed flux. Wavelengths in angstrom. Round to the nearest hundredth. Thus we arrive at 2.06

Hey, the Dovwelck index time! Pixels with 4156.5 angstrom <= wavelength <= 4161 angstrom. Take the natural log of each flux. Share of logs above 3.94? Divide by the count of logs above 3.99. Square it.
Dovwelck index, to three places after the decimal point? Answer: 0.040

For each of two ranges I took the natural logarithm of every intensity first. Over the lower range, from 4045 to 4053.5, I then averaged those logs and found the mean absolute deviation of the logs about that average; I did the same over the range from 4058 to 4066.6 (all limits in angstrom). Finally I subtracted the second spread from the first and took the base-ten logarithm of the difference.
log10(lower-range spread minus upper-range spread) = -2.08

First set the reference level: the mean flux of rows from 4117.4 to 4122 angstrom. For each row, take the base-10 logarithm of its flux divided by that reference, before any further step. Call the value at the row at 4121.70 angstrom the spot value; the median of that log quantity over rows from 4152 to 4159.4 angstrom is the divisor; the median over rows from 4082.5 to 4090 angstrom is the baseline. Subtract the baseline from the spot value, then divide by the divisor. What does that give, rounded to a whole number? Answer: 4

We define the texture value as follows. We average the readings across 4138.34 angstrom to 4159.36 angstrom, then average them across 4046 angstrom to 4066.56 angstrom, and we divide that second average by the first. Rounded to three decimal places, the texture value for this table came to 0.989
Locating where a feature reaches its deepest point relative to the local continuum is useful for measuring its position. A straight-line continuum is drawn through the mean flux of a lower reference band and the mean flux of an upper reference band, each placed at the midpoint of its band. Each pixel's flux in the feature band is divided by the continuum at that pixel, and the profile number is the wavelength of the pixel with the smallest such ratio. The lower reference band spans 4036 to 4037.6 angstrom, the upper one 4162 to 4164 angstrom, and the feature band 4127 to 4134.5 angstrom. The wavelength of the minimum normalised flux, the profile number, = 4131.20 angstrom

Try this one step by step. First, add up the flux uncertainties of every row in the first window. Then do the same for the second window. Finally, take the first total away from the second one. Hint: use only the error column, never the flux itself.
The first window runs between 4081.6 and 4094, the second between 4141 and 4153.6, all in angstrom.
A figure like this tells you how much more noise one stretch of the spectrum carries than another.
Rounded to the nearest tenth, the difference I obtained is 1.8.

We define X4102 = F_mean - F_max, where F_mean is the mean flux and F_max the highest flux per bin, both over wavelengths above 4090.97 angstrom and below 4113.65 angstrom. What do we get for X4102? -10.8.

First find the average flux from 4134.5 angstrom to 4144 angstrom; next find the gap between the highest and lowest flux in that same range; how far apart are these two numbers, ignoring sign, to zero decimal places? 42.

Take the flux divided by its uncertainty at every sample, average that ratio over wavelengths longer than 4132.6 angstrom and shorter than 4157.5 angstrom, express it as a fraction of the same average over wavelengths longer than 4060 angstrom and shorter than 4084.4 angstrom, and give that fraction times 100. 94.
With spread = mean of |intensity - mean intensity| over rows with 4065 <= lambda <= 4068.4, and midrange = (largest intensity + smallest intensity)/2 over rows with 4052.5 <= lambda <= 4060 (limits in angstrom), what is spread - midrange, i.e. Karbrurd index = -50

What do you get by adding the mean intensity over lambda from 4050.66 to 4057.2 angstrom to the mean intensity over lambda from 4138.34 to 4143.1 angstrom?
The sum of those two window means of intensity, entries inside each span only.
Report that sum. 109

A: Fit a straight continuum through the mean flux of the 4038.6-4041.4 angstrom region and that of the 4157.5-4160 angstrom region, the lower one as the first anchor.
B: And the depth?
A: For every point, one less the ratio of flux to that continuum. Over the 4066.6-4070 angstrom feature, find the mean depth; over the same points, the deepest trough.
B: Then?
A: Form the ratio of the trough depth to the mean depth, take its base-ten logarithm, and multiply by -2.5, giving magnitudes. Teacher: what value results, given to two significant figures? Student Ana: -1.1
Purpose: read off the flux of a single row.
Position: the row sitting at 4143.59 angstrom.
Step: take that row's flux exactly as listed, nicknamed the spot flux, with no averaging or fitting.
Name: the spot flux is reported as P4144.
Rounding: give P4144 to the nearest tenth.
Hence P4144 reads 58.8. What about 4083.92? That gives 60.8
